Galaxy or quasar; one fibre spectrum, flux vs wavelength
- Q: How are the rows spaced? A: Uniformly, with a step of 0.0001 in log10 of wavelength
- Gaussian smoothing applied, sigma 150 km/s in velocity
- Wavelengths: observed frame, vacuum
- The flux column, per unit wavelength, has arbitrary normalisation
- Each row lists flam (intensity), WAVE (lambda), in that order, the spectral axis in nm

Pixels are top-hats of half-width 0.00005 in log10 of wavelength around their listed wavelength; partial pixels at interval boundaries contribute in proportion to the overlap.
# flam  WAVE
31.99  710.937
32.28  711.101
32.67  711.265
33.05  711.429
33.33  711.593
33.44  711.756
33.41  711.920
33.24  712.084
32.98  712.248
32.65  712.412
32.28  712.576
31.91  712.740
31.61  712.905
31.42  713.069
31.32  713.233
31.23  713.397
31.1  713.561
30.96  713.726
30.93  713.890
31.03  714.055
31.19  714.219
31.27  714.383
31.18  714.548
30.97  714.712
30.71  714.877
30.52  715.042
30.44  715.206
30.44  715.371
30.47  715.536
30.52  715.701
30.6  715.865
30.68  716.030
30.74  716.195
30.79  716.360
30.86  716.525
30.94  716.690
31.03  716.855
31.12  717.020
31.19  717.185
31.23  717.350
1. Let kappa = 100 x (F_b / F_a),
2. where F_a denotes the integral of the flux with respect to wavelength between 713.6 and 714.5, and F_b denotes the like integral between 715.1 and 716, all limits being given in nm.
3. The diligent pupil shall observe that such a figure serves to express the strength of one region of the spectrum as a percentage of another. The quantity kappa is 98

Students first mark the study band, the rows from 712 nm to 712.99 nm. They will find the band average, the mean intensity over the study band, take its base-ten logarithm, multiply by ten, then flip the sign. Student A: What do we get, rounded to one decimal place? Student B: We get -15.1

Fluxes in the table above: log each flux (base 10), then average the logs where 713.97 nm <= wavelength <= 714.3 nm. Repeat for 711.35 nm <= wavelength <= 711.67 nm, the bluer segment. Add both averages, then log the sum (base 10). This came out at 0.479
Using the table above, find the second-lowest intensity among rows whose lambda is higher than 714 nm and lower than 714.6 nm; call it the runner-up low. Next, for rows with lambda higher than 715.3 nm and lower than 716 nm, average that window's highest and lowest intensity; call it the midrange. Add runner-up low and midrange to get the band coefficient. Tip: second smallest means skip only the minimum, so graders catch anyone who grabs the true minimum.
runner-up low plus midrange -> 61.7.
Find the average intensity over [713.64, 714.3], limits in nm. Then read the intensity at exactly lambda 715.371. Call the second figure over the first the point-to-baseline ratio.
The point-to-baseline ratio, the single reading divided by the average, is 0.98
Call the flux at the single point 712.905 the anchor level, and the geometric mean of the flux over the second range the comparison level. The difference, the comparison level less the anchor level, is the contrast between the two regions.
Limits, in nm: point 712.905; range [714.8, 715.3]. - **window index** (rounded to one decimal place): -1.1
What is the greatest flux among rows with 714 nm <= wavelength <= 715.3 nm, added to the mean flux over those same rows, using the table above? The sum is 62.2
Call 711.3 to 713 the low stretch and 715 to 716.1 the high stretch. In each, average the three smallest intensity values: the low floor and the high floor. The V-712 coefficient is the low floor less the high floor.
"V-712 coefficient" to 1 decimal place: 1.5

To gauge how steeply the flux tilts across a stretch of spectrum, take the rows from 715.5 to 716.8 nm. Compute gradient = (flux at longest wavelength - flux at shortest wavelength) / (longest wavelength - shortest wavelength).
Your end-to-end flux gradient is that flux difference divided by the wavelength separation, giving 0.41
